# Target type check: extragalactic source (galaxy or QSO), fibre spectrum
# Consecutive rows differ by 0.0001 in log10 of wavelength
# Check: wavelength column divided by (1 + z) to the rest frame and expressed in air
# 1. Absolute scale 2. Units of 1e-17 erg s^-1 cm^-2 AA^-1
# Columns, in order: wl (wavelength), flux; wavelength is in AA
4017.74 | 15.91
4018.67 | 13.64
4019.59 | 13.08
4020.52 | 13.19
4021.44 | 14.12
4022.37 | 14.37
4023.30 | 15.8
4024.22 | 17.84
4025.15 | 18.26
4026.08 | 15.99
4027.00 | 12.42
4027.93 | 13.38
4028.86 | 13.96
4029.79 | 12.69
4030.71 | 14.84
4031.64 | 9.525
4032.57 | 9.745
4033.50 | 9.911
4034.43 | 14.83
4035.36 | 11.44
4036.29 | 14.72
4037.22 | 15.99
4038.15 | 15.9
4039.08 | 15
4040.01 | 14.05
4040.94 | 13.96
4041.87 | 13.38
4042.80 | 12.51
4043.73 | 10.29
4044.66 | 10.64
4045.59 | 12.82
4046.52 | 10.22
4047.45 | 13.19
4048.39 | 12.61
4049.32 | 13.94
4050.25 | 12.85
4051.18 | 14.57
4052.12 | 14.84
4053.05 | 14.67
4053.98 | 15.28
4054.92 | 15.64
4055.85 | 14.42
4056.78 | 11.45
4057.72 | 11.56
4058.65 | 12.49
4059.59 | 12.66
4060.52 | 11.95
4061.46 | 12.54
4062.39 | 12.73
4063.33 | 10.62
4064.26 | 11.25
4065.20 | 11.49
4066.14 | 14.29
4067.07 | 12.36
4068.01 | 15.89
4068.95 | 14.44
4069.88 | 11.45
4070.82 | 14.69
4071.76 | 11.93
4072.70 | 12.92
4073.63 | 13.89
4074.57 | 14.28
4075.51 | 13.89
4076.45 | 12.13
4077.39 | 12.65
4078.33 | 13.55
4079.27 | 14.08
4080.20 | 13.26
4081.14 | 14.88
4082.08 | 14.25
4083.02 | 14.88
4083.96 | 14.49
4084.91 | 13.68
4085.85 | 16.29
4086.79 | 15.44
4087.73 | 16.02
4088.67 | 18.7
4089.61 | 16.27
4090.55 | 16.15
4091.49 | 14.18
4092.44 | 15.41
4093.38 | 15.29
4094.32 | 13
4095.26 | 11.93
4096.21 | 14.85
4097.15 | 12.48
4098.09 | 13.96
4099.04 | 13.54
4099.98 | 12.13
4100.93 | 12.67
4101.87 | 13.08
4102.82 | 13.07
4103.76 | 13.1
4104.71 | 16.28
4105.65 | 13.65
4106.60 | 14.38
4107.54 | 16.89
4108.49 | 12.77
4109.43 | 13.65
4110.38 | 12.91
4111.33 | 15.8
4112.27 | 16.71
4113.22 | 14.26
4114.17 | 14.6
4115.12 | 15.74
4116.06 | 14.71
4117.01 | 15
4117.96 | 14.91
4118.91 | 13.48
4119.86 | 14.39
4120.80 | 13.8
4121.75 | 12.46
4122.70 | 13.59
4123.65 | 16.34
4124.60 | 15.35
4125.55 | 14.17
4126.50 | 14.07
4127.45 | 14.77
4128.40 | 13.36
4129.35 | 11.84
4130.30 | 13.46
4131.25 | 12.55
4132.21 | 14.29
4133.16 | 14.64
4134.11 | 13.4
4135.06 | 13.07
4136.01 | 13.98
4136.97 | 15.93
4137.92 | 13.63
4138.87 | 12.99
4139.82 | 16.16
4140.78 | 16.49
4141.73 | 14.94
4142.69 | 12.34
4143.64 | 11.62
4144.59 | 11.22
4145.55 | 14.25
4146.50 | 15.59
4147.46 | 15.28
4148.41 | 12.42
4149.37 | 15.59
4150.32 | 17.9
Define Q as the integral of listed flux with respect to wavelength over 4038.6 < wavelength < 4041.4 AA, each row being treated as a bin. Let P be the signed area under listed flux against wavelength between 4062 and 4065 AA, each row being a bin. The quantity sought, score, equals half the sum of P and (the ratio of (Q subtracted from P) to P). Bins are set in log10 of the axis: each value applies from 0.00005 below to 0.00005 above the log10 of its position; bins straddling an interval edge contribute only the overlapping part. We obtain 17.1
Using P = 34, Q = 40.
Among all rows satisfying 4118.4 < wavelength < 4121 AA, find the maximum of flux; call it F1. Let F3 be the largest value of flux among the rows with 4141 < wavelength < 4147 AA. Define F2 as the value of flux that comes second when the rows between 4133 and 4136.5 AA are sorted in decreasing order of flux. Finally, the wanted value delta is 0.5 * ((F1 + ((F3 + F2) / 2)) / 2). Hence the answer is 7.29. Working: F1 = 14.39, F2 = 13.98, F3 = 15.59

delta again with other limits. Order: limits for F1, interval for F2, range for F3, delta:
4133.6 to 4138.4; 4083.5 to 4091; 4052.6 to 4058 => 7.97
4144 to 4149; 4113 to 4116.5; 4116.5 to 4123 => 7.61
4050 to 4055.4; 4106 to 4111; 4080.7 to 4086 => 7.74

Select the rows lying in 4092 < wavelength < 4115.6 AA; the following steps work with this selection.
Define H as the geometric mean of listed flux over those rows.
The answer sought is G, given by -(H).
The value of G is -14.0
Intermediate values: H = 14.0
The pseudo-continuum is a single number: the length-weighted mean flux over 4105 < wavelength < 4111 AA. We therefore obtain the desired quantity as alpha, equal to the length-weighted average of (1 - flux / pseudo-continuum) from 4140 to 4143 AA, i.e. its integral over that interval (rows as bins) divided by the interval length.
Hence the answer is -0.050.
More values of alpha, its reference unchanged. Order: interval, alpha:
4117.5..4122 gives 0.020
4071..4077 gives 0.065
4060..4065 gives 0.166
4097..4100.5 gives 0.076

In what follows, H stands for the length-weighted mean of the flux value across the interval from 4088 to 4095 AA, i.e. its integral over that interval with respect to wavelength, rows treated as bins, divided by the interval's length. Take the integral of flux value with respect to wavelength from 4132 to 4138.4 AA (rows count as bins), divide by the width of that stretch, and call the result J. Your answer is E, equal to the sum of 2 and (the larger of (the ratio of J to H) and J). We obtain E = 16.1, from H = 15.5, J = 14.1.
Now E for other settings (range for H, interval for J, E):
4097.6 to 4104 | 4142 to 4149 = 15.3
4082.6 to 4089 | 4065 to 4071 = 15.6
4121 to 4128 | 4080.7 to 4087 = 16.8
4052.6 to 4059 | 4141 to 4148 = 15.7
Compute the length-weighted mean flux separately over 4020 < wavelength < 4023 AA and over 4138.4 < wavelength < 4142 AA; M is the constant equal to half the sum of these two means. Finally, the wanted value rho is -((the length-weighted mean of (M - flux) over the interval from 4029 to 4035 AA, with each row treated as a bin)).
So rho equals -2.5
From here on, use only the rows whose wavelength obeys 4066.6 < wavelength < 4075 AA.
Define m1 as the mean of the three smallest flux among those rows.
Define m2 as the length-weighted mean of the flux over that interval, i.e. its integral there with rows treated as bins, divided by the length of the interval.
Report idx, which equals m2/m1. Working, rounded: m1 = 11.9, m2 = 13.5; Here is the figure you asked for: 1.14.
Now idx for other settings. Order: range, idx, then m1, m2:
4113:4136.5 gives 1.15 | 12.3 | 14.1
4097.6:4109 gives 1.10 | 12.5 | 13.8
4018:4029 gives 1.14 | 12.9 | 14.7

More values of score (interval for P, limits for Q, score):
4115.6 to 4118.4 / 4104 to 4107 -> 20.8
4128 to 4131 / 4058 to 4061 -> 19.3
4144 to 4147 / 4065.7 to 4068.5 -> 20.4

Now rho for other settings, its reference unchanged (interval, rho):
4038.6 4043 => -0.7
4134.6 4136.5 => -1.0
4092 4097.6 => -0.7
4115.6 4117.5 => 0.3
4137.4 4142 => 0.3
